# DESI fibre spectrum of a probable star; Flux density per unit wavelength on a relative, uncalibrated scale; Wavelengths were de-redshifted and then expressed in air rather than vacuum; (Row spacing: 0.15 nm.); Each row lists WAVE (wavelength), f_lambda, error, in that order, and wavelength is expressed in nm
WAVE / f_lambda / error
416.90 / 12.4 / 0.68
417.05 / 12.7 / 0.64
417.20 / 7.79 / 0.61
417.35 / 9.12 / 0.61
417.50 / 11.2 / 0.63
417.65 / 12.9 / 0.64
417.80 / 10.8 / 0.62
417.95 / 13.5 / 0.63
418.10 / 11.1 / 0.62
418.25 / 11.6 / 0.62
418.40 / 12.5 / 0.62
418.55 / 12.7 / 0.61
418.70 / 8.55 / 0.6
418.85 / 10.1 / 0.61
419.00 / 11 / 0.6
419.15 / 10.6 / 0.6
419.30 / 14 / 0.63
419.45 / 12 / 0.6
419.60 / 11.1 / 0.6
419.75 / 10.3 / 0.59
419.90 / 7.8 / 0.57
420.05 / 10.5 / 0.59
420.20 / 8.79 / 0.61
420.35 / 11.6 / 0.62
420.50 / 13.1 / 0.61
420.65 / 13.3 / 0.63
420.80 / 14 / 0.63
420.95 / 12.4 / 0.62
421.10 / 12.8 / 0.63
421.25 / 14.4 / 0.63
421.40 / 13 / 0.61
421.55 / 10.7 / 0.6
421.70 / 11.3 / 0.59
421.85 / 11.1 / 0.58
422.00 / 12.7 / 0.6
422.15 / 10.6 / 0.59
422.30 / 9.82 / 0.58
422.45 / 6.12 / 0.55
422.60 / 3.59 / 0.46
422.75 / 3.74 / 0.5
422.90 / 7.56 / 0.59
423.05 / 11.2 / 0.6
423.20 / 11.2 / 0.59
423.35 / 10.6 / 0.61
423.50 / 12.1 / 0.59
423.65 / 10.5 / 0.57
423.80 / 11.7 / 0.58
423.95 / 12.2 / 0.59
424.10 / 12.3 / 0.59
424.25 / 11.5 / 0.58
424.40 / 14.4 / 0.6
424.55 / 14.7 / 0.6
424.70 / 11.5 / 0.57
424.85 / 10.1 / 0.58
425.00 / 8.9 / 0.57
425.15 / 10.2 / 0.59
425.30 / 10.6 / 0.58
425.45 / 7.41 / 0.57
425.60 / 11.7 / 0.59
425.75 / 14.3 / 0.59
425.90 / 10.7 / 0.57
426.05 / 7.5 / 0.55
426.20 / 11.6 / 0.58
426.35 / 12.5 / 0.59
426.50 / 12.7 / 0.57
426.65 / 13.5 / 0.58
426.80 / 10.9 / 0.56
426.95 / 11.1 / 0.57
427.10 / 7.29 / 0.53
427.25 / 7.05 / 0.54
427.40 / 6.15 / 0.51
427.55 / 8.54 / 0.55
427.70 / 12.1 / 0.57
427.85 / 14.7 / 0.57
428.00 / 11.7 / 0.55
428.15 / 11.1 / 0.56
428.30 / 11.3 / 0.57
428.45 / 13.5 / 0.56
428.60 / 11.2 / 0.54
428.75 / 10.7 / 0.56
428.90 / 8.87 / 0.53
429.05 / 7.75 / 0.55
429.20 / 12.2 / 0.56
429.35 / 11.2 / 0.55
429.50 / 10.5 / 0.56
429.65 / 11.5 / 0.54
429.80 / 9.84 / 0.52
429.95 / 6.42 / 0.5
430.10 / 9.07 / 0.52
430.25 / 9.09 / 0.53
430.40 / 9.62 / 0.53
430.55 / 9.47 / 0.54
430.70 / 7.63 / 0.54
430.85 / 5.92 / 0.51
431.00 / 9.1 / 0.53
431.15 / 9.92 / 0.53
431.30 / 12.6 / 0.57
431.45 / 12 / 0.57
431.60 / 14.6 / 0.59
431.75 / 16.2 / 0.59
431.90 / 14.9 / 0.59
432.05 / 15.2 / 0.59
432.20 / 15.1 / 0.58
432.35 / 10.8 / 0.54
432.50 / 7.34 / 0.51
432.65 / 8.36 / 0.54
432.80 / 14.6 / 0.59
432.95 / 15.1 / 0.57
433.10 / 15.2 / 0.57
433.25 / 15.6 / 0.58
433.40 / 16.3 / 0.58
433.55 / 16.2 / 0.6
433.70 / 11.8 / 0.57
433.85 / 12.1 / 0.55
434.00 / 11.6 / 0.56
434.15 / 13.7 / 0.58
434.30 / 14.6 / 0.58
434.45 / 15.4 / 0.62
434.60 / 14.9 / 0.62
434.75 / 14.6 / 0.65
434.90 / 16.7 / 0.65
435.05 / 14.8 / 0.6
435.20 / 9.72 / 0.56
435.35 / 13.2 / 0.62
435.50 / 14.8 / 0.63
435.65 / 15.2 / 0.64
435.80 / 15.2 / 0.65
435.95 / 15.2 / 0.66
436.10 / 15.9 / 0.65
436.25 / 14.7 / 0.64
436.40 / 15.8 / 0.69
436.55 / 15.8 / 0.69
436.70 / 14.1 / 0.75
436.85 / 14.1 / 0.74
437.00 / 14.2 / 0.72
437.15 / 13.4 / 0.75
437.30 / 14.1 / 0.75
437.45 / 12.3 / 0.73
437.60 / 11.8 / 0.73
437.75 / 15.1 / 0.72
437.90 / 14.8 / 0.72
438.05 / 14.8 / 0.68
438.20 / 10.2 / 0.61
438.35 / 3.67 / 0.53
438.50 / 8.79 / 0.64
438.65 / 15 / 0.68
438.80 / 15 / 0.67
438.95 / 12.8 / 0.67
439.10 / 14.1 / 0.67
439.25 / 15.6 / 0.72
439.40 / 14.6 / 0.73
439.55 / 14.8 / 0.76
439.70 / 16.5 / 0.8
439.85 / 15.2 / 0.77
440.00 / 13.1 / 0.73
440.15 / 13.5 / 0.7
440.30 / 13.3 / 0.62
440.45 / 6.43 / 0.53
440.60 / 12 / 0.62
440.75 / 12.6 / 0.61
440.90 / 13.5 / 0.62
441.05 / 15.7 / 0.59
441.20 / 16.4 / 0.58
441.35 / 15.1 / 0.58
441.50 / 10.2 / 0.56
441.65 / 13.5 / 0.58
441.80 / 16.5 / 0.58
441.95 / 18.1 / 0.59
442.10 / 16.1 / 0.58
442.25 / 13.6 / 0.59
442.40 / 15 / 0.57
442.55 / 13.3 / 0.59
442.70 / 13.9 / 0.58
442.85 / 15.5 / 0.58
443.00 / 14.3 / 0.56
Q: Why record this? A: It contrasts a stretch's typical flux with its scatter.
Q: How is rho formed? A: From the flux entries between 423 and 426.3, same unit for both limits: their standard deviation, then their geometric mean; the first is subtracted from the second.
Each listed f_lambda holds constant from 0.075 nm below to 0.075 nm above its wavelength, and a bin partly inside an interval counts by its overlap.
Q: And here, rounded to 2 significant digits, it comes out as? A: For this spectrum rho 9.2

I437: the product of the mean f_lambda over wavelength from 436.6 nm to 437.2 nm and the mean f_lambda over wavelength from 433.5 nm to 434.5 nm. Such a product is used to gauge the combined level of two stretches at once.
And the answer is 190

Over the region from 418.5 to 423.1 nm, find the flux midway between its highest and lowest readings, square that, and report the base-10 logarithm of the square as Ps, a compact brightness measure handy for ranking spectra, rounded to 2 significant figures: 1.9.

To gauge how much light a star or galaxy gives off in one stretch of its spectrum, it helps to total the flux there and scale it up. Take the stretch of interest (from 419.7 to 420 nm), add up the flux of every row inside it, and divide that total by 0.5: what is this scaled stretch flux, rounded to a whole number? 36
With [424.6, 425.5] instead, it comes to 117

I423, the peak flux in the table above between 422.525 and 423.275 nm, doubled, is 22.4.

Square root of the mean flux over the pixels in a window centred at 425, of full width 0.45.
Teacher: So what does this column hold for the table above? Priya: 3.1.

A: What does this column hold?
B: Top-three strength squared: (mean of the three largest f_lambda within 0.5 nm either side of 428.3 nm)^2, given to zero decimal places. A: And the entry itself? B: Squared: 177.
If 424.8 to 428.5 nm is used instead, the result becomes 201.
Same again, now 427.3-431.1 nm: 181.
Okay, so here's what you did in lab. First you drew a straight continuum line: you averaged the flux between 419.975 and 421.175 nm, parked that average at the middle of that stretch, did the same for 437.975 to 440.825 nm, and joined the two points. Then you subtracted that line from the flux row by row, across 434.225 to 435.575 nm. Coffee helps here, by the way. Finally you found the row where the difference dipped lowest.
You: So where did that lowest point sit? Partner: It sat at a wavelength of 435.20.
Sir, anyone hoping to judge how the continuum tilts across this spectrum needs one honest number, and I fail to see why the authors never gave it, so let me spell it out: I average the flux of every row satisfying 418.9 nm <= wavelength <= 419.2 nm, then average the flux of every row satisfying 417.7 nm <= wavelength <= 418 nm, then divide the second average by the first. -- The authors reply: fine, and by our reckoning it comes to 1.12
